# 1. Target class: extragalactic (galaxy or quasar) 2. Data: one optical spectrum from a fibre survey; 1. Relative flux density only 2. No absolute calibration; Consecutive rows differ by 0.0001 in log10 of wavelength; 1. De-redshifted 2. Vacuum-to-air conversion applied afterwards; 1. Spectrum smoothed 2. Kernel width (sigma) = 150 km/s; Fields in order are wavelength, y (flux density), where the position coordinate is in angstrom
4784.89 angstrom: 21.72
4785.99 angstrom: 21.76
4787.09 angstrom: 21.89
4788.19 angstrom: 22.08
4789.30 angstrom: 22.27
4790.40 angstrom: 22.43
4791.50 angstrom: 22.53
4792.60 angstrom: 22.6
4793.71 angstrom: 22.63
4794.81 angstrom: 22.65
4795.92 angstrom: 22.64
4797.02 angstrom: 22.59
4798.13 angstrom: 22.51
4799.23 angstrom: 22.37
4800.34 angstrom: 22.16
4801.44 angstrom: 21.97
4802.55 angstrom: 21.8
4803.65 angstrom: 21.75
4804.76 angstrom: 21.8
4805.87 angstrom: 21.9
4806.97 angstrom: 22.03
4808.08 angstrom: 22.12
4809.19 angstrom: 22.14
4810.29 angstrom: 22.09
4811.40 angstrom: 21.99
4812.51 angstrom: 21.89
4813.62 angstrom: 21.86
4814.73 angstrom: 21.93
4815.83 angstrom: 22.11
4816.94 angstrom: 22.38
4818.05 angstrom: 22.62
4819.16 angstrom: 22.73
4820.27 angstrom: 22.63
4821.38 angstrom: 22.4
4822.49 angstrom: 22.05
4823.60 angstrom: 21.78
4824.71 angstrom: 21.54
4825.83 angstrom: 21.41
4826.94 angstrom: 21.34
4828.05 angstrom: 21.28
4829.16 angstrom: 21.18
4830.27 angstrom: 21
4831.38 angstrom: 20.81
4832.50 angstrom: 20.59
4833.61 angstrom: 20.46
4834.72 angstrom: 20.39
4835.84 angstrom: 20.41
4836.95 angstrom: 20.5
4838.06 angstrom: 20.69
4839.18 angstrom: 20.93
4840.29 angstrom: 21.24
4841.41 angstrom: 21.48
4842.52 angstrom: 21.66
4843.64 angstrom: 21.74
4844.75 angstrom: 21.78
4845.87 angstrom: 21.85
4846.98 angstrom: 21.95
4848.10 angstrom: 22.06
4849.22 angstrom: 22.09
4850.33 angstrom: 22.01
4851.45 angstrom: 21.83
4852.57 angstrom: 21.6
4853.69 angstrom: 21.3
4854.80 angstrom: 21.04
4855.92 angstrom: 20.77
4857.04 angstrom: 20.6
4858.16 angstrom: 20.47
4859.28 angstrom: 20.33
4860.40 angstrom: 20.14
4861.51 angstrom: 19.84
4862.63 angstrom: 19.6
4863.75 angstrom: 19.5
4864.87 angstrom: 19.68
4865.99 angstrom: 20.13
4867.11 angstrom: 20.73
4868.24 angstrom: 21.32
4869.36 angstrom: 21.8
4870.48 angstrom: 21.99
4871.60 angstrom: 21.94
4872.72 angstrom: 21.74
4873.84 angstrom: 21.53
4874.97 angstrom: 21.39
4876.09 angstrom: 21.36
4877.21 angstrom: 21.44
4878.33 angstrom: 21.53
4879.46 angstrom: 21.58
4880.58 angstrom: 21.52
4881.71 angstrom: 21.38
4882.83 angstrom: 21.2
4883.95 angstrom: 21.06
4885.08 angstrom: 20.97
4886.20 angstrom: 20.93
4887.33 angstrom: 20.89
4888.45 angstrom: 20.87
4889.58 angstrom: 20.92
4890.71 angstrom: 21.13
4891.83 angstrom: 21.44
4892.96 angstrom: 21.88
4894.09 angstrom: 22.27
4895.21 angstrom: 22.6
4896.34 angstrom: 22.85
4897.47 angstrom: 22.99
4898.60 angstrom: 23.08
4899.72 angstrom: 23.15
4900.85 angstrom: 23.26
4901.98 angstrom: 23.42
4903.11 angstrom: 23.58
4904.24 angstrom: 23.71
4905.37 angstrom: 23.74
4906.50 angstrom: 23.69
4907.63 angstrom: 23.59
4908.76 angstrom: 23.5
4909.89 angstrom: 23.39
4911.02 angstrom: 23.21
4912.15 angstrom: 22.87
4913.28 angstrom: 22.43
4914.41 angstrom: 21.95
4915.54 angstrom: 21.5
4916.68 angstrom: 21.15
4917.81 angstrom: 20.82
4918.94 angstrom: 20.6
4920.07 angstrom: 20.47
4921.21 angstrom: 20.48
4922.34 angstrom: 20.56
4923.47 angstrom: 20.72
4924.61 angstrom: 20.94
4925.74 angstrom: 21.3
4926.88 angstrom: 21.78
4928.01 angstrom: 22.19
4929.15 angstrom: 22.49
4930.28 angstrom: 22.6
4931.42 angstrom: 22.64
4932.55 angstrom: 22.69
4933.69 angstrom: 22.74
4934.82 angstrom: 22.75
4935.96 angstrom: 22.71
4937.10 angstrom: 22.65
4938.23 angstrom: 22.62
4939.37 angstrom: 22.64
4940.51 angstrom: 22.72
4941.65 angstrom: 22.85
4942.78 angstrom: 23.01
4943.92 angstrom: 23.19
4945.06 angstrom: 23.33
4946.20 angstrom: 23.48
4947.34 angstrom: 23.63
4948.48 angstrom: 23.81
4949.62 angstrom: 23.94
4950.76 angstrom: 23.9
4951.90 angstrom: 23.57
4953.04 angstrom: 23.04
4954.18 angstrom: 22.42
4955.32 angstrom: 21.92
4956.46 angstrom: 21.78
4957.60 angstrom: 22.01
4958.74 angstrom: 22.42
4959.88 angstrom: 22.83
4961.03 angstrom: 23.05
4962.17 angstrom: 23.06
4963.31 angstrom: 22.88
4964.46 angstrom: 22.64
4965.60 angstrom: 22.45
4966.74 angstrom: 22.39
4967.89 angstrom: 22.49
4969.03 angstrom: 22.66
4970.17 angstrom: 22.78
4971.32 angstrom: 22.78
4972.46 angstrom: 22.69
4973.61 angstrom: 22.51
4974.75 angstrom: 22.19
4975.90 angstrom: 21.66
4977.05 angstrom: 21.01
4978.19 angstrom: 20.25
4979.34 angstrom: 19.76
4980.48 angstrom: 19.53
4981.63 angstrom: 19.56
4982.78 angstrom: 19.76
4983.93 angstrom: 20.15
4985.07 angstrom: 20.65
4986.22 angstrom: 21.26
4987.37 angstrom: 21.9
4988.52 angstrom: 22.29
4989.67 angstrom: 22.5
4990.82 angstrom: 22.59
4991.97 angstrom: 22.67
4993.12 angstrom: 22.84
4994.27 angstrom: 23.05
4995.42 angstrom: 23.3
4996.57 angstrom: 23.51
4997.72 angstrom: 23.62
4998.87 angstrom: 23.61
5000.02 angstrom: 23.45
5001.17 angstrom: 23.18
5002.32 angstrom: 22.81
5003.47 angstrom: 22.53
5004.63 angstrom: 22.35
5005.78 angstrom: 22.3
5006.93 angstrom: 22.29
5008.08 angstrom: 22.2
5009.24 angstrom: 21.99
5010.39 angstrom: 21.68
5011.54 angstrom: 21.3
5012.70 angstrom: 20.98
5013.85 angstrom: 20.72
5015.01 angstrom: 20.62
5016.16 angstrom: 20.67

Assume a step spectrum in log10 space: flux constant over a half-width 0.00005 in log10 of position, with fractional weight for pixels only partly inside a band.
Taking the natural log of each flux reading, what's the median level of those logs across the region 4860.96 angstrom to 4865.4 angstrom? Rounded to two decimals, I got 2.98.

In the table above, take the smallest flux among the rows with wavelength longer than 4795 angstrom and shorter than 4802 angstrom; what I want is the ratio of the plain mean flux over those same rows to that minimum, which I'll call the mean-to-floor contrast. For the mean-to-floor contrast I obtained 1.02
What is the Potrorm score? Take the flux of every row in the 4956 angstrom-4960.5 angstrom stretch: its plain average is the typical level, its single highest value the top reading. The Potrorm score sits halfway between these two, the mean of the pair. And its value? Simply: 22.5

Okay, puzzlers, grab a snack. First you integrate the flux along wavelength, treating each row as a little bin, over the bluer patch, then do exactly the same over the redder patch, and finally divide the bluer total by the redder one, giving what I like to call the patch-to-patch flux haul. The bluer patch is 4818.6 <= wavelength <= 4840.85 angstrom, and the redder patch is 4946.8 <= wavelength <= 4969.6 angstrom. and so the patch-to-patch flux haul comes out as 0.91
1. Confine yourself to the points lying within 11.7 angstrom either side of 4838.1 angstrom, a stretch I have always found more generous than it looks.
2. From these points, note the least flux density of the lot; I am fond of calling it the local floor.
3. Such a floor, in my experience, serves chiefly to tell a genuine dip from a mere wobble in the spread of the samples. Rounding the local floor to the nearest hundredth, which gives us 20.39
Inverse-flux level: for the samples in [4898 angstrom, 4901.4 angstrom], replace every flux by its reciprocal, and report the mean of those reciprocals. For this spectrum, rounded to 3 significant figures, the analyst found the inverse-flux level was 0.0432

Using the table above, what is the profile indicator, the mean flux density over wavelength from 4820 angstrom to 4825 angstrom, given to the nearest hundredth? 22.08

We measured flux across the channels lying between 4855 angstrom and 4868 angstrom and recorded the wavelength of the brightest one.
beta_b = 4855.92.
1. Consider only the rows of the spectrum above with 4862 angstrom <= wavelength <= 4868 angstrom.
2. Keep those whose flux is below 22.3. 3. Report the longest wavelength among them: 4867.11 angstrom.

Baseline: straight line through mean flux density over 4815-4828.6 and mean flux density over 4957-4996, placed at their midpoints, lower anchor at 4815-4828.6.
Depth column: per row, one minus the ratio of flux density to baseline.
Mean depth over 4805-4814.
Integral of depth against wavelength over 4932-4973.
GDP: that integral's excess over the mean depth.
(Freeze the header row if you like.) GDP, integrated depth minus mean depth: -1.6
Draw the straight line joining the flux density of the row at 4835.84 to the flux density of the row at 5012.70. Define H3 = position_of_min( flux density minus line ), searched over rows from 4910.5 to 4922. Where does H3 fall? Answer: 4920.07 angstrom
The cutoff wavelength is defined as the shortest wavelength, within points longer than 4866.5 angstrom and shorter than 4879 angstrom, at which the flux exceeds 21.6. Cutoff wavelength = 4869.36 angstrom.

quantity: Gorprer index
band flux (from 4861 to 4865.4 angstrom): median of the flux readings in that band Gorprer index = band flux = 19.6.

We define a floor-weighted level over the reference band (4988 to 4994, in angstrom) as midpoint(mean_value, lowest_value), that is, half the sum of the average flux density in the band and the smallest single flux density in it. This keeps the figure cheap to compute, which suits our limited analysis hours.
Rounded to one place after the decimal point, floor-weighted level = 22.4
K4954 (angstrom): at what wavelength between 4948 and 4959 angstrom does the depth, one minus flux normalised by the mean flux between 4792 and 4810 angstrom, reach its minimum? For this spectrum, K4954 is 4949.62 angstrom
